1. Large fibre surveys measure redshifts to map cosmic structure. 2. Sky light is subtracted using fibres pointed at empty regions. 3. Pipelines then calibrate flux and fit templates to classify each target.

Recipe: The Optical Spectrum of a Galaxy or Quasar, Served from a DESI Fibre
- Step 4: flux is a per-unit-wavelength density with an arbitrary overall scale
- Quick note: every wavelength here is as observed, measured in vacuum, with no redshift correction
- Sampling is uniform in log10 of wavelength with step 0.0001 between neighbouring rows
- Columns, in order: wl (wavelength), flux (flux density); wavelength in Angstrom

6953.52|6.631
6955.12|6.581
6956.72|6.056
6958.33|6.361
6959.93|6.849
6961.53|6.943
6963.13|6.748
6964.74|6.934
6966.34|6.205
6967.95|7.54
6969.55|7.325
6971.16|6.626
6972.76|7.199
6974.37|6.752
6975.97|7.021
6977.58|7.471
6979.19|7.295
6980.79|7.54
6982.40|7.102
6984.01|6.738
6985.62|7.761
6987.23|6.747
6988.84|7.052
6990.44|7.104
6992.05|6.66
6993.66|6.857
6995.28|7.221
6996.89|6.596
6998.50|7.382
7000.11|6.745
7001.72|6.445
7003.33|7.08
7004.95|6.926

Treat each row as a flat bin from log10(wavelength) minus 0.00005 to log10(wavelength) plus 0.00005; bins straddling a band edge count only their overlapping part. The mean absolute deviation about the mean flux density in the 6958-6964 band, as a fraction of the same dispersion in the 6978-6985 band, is 0.7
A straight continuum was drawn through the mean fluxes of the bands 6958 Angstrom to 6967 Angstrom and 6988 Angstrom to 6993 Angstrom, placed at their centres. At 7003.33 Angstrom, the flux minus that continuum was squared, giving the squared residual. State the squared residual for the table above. 0.00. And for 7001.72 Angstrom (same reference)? 0.36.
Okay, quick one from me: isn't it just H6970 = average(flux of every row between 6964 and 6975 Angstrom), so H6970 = 6.94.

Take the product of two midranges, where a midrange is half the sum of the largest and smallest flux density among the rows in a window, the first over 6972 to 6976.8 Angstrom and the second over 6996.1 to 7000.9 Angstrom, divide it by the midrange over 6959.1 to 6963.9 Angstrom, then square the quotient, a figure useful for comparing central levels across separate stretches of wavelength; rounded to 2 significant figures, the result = 51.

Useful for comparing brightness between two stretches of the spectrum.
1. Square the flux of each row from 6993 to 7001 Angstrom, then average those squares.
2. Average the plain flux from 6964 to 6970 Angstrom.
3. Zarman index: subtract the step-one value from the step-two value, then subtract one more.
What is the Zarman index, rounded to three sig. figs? -42.5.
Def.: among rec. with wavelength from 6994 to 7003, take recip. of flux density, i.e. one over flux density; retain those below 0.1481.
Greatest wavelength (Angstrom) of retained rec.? 6998.50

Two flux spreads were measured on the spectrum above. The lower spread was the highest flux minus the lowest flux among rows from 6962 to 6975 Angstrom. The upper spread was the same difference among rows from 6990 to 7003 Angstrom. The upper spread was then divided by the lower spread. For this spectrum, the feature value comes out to 0.70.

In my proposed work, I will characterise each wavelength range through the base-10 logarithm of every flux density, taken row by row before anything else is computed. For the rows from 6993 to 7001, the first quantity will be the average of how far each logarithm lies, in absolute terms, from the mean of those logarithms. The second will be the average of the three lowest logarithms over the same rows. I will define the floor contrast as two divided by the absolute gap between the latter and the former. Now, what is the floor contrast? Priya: 2.465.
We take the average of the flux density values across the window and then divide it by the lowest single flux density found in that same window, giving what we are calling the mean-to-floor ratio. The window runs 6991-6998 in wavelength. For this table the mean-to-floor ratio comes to 1.04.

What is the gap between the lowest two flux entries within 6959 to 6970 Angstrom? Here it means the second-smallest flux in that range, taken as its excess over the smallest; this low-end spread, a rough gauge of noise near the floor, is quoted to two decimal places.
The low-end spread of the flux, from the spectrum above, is 0.54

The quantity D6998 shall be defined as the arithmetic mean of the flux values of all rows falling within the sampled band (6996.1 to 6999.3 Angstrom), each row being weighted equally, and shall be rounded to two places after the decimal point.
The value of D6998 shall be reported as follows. 6.99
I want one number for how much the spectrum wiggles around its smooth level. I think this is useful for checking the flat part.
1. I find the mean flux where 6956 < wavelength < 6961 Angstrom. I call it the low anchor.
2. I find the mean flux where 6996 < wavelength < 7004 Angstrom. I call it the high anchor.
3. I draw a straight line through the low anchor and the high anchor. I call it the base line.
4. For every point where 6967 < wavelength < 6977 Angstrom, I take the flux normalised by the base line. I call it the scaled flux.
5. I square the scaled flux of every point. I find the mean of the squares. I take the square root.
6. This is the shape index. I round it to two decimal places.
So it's 1.08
